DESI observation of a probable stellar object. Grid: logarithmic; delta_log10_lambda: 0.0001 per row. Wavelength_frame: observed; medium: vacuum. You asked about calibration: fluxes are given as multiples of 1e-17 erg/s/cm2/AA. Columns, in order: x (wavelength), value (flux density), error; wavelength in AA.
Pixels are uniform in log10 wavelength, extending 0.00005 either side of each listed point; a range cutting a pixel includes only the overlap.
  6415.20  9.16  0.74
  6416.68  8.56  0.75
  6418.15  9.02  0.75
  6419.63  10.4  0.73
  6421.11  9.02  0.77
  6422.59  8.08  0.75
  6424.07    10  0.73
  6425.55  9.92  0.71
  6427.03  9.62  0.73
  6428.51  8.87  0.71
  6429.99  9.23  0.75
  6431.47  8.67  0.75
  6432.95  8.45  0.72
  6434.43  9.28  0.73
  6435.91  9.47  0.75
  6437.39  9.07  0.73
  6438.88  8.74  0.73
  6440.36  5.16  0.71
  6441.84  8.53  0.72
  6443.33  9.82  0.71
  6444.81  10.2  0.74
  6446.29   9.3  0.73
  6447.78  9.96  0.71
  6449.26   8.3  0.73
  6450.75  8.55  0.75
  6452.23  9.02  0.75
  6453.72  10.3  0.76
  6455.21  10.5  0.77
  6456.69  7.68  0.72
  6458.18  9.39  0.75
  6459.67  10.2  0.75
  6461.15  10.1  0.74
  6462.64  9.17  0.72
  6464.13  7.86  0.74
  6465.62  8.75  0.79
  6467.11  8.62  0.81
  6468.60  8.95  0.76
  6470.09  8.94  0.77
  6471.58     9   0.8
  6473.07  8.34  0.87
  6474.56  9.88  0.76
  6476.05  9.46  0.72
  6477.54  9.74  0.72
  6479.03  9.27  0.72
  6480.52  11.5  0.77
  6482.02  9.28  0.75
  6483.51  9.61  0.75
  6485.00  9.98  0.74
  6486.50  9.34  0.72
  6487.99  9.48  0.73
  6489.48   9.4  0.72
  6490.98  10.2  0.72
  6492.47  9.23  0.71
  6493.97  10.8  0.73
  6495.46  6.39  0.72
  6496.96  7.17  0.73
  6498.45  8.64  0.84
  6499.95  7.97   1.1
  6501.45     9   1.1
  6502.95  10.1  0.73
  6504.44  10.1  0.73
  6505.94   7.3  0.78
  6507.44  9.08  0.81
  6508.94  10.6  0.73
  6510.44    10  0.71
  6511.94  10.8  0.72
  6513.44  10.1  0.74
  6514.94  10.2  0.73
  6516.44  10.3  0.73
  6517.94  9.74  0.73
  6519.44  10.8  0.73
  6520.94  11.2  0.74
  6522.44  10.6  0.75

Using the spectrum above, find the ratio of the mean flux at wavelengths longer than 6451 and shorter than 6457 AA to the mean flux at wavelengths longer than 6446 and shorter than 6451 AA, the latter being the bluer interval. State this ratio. 1.04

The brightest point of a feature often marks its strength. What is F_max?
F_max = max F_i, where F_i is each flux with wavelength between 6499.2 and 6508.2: 10.1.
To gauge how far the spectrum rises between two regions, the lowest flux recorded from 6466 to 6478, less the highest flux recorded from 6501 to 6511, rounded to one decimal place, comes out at -2.3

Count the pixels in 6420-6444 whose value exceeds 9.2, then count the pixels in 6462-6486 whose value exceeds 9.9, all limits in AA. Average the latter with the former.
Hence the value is 4.5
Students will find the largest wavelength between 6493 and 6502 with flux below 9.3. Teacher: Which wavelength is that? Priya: 6501.45 AA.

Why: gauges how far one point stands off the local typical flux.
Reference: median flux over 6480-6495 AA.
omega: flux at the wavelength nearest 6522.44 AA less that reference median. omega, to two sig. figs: 1.1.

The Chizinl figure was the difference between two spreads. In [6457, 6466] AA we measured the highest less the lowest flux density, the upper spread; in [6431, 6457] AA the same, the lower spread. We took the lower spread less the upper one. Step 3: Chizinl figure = 3.0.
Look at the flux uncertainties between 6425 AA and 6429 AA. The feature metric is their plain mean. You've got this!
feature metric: 0.717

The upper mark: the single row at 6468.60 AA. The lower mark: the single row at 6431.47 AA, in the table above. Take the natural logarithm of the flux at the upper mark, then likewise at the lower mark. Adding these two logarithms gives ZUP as 4.35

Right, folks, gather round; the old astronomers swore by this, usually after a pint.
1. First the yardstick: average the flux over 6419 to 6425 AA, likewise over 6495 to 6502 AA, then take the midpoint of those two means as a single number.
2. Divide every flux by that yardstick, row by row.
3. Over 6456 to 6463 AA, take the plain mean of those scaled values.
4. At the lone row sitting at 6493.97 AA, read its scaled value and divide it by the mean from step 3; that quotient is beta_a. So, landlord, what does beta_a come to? 1.16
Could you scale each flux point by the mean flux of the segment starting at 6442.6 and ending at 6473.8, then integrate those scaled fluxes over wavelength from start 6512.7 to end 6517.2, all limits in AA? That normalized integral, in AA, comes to 5.00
